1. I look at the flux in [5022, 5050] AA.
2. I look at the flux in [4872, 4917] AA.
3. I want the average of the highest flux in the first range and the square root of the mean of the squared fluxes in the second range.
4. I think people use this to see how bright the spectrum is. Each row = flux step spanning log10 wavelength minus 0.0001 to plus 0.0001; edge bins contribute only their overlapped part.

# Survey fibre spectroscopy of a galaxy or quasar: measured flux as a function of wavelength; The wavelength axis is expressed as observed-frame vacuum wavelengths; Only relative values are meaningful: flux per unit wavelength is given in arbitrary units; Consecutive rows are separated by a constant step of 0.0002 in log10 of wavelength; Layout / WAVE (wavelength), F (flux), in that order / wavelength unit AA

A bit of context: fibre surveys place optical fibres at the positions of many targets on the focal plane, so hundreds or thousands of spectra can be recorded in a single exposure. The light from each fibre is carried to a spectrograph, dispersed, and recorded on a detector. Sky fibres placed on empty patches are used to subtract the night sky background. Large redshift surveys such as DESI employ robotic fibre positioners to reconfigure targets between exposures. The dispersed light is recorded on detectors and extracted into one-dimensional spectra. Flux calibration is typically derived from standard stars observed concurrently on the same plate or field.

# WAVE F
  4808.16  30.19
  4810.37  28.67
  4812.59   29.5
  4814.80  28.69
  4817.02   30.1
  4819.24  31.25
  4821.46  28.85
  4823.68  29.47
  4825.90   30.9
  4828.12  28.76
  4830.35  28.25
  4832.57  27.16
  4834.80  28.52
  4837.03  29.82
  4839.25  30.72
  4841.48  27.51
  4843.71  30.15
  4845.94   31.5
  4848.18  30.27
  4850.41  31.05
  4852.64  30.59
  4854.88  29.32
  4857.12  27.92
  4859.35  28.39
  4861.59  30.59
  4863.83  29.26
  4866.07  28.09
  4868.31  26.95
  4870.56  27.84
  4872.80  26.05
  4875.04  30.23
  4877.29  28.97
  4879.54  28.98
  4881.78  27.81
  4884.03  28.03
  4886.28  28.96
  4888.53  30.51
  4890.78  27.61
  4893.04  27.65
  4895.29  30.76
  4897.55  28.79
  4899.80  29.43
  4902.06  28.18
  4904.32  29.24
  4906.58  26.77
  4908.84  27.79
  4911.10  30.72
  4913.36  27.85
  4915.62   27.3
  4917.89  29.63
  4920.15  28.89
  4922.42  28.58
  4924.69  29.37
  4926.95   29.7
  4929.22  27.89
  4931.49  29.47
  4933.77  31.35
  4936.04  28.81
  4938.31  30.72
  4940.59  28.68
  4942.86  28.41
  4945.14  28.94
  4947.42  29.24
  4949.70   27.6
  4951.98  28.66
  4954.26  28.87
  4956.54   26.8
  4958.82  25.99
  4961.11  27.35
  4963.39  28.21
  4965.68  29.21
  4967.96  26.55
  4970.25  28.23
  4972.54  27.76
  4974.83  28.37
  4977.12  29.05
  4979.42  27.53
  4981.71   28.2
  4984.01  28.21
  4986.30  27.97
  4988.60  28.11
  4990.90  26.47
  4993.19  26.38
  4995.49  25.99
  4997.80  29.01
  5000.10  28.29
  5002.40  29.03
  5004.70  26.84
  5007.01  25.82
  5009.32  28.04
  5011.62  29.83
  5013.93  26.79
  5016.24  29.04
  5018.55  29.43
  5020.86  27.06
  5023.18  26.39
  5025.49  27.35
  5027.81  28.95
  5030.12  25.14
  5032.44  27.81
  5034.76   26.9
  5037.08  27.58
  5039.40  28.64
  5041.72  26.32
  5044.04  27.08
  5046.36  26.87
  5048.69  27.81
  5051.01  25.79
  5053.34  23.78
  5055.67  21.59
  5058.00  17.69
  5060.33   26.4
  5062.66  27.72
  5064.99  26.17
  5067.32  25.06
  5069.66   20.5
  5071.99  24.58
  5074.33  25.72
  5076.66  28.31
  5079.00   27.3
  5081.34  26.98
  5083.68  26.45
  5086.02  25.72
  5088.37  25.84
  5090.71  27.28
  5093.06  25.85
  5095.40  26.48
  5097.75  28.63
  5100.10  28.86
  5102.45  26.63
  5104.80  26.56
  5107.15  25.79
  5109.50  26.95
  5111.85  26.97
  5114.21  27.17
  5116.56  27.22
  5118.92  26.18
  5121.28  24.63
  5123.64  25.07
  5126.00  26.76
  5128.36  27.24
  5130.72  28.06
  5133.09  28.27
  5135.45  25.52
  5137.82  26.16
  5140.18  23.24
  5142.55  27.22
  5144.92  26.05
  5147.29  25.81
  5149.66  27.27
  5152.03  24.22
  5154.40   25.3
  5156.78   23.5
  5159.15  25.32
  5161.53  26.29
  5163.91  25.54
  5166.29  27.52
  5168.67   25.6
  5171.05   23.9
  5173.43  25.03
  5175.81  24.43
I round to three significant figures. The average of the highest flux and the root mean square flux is 28.8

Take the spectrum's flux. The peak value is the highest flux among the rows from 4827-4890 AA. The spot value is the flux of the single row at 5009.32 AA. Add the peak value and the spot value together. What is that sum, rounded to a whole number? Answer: 60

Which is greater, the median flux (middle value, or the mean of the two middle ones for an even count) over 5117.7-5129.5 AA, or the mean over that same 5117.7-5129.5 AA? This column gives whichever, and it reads 26.2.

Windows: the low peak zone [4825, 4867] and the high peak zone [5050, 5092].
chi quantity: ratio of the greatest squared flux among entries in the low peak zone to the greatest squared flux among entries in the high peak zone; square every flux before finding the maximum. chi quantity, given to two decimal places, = 1.24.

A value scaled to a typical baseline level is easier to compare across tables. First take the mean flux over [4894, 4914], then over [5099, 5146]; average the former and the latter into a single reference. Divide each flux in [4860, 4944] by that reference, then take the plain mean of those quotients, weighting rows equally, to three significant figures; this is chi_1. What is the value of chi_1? 1.04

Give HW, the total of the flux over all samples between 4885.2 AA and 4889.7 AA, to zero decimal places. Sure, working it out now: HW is 59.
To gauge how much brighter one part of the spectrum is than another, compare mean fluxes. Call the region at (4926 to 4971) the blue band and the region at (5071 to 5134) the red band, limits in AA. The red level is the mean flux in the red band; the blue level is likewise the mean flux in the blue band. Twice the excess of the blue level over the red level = 3.6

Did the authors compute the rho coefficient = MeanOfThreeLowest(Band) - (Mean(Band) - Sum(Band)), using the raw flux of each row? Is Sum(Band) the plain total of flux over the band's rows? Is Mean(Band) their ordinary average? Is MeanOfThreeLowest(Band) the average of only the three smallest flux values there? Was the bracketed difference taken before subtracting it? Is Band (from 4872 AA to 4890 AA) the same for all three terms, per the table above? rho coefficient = 228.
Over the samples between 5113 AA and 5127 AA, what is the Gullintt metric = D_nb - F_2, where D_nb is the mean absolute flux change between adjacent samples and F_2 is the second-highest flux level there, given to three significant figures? -26.2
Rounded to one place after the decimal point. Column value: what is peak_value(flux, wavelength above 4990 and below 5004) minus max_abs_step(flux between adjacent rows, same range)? 26.0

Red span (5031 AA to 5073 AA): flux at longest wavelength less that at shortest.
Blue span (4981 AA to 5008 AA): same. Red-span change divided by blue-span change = 1.4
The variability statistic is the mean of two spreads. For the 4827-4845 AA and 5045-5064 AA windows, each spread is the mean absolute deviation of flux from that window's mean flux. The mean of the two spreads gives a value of 1.90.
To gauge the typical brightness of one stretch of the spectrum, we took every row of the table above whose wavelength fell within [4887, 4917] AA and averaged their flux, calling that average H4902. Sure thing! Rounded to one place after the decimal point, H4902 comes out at 28.7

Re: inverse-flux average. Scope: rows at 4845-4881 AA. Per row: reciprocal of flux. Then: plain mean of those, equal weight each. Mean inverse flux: 0.034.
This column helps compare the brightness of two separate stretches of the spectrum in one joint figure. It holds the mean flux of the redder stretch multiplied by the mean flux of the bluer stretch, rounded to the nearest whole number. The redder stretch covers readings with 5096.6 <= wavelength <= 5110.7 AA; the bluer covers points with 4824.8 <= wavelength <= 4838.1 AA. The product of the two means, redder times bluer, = 787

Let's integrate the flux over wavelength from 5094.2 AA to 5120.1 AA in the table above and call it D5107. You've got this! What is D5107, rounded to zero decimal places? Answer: 700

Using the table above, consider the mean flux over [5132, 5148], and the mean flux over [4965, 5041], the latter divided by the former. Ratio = 1.07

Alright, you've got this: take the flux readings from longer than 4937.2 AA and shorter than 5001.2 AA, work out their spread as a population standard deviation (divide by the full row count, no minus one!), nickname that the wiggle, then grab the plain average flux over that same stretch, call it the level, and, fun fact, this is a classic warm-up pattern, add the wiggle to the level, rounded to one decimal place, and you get 29.1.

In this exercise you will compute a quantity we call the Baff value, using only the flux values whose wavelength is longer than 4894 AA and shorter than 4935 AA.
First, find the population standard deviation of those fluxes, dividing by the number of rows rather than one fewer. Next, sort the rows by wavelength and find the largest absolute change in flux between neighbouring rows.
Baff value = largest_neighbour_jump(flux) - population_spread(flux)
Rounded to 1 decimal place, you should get 1.7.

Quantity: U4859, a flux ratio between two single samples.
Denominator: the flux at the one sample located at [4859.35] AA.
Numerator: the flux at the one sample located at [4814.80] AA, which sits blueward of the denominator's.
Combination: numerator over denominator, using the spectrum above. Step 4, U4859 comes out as 1.01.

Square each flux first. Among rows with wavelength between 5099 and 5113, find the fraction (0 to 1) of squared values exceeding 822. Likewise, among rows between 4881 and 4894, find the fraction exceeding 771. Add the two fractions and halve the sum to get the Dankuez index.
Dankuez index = 0.42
